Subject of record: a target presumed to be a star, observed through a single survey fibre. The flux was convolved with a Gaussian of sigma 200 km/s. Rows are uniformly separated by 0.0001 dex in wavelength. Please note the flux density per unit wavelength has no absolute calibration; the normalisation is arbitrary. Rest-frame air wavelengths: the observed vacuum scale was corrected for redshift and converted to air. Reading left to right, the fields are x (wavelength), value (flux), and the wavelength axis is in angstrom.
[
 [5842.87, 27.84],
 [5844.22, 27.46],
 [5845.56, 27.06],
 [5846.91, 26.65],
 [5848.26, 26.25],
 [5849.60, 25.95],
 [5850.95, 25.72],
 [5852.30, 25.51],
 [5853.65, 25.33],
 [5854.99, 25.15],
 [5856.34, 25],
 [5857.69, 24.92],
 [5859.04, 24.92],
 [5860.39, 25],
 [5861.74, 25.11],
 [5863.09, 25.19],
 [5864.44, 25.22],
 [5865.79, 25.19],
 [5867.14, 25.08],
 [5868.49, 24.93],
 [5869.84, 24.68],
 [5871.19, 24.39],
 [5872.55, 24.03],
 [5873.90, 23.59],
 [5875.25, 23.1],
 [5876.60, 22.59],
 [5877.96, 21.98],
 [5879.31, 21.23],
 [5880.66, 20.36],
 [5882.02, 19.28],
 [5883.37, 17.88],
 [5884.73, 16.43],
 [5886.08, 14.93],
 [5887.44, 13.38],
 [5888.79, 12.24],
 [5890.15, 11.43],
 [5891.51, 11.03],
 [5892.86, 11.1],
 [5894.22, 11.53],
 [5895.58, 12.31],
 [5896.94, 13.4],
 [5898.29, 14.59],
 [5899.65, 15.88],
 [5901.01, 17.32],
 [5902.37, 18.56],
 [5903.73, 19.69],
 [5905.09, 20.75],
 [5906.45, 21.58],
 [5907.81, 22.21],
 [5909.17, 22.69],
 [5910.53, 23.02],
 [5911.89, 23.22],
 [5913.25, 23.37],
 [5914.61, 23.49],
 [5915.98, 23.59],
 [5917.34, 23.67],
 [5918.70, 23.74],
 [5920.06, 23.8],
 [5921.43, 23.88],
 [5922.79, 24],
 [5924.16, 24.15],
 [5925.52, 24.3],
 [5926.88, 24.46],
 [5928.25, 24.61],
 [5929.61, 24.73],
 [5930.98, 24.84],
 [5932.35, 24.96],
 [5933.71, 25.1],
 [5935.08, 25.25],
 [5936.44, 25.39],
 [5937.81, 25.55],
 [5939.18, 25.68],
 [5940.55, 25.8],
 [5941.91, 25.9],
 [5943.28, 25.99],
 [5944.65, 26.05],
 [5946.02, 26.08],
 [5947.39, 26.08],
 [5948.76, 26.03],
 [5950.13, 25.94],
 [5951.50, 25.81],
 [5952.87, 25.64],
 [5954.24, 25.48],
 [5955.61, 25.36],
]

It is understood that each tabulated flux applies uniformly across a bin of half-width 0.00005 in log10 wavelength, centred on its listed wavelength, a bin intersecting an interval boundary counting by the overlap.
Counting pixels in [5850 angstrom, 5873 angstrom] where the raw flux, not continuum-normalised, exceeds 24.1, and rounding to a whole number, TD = 16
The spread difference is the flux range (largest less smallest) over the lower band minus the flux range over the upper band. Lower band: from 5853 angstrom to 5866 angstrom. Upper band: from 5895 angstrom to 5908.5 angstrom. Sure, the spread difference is -9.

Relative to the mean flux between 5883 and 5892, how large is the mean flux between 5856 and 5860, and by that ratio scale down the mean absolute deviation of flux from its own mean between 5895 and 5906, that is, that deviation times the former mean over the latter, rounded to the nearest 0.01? 1.40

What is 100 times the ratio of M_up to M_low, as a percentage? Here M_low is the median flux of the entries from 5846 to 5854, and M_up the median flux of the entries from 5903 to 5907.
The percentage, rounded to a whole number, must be 80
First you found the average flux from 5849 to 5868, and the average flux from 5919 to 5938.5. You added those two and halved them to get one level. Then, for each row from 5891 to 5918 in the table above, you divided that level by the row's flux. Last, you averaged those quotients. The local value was 1.44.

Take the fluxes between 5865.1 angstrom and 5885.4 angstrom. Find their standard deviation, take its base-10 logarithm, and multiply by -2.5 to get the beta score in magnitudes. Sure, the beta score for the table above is -1.1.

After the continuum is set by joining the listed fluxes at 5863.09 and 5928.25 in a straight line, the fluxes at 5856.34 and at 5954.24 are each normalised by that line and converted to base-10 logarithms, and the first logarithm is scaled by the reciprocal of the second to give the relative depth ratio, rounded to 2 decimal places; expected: -0.23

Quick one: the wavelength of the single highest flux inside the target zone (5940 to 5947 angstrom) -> 5946.02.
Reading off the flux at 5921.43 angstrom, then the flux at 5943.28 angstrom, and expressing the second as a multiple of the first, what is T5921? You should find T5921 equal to 1.09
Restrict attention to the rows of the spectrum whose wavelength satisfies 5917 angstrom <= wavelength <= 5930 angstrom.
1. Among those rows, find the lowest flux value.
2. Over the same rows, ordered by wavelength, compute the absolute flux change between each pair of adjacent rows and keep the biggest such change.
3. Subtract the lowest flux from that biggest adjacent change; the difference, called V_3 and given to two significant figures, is -24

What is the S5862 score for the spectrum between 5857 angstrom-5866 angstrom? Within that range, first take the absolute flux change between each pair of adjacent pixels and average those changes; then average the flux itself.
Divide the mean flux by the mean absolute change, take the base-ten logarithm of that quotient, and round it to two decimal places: 2.66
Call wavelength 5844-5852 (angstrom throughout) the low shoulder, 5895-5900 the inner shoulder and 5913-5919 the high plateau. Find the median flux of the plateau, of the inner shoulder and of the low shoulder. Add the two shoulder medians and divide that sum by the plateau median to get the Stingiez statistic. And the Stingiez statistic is 1.71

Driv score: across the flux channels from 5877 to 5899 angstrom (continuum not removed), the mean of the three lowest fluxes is 11.2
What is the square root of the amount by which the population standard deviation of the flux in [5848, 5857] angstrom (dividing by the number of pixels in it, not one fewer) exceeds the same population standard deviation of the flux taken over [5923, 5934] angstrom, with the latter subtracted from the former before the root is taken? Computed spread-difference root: 0.33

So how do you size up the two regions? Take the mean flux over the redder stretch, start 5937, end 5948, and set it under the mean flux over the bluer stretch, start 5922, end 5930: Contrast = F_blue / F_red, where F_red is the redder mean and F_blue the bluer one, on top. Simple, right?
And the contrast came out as 0.94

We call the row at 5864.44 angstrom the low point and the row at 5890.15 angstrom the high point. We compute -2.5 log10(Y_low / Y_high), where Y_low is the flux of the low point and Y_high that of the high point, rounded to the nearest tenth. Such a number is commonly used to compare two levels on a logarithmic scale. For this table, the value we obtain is -0.9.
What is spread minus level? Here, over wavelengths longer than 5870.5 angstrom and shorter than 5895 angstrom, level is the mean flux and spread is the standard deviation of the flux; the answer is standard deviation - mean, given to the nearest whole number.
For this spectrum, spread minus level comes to -13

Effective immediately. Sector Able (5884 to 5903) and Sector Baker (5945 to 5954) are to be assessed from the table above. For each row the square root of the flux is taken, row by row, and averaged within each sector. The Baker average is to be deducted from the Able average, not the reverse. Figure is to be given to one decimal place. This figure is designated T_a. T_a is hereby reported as -1.4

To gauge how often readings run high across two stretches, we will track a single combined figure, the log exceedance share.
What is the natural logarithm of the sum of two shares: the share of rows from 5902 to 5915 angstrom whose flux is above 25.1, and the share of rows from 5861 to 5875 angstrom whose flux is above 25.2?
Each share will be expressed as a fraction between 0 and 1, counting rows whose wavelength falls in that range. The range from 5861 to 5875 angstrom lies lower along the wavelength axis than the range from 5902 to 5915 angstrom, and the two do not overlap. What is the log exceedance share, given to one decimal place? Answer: -2.3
